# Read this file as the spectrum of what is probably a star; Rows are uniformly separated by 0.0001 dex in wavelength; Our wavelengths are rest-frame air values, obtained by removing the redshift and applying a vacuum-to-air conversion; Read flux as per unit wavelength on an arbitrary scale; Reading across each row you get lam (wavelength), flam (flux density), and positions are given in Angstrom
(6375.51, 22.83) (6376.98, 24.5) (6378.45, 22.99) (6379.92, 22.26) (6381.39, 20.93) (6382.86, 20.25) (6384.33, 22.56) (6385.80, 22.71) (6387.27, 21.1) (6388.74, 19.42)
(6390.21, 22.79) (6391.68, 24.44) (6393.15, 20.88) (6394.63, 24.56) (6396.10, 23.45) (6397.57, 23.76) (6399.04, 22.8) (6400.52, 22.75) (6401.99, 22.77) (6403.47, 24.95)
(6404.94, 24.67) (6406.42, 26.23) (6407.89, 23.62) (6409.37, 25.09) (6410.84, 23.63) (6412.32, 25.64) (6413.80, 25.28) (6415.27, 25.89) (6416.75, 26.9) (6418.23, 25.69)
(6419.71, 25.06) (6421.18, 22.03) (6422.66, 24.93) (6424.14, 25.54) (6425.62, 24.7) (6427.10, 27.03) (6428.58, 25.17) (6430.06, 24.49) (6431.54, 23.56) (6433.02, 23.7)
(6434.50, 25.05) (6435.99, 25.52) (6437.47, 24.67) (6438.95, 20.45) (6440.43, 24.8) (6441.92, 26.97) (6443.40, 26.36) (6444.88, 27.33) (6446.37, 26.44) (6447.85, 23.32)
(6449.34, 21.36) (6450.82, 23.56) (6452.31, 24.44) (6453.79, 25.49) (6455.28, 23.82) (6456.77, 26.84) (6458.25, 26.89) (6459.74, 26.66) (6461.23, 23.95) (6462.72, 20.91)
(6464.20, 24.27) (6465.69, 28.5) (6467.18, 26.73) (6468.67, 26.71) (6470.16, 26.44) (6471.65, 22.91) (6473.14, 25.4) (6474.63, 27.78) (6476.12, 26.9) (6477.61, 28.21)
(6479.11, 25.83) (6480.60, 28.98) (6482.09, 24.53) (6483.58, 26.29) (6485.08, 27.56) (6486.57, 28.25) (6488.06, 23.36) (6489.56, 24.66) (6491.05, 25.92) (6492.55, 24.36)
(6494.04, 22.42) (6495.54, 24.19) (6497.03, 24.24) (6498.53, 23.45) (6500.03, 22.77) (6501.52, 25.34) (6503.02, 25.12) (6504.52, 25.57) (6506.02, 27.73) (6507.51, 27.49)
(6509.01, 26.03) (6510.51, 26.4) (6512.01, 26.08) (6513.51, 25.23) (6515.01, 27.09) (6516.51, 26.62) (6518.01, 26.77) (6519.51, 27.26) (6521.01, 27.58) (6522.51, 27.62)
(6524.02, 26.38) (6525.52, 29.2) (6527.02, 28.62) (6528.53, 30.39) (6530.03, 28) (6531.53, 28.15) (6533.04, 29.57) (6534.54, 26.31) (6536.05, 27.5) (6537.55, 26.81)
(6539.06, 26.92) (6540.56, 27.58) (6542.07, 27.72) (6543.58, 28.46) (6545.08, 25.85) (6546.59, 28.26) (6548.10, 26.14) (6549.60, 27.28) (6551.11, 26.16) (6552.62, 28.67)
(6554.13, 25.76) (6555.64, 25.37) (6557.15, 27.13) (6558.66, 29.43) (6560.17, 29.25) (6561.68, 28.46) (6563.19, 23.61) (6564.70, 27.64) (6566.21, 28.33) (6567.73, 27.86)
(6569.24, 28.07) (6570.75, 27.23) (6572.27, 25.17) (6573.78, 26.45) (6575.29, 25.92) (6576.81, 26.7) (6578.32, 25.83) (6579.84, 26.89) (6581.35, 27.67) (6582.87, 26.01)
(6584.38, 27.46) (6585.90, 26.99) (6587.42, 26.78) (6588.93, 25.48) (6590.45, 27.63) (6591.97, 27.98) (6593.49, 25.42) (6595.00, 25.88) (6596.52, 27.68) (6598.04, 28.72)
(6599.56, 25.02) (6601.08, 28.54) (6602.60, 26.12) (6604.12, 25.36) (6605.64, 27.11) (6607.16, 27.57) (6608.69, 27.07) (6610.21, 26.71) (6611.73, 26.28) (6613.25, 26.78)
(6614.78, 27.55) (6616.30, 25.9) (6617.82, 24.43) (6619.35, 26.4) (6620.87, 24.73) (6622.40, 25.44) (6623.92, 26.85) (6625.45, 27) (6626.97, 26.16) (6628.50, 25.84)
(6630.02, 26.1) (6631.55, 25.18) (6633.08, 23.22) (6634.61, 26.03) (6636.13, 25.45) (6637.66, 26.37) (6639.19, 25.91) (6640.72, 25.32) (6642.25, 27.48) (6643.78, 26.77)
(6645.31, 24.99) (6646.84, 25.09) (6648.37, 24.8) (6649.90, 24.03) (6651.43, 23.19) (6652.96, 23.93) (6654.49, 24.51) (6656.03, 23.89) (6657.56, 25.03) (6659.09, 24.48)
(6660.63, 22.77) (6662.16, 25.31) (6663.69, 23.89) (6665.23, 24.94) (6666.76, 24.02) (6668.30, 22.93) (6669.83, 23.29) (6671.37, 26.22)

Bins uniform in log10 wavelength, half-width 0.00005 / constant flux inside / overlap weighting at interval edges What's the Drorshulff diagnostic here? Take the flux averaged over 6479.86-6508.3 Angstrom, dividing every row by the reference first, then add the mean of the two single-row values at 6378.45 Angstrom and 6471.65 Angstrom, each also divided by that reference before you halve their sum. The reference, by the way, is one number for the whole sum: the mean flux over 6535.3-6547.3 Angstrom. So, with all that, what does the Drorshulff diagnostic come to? 1.76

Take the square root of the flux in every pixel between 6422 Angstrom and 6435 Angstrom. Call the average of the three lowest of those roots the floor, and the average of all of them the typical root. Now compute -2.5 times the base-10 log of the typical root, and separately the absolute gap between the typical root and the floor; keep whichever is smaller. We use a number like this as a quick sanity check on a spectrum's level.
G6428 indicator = -1.745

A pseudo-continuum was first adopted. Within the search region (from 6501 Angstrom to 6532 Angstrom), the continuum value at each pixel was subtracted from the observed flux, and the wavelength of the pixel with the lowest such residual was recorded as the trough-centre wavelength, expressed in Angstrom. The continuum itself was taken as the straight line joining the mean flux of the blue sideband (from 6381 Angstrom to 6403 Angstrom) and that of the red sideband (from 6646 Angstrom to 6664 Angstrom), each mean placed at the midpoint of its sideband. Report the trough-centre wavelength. 6503.02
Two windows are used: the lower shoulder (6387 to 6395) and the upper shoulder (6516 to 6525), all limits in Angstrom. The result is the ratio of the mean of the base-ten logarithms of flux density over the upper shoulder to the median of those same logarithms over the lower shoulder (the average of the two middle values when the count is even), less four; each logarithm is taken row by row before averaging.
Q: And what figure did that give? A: -2.93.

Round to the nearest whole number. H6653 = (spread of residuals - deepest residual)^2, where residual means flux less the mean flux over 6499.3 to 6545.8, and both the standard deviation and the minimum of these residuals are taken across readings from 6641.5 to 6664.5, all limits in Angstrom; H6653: 30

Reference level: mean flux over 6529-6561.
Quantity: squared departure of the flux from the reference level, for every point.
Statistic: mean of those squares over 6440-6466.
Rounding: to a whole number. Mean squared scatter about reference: 10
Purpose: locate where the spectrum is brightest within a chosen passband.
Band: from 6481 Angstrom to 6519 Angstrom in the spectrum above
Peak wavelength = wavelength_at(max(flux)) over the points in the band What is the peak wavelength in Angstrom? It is 6486.57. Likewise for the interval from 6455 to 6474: 6465.69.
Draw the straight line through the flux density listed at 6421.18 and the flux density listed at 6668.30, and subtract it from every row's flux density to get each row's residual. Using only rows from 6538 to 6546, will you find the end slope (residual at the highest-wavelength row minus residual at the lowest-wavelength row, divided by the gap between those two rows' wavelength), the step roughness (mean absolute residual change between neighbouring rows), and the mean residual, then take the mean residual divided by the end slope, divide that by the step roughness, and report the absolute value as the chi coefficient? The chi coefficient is 26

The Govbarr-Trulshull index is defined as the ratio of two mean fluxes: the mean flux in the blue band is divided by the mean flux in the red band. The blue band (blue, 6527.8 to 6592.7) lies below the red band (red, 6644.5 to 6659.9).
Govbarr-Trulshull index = 1.12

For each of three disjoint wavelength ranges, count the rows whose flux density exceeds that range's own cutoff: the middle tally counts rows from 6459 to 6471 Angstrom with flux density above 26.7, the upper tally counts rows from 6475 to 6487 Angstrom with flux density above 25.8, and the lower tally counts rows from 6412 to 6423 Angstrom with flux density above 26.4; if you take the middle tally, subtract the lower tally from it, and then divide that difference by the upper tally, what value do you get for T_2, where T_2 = 0.3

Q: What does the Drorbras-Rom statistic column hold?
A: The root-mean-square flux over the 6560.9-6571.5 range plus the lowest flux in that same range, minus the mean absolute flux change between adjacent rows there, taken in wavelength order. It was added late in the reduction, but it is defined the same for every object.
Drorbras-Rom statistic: 49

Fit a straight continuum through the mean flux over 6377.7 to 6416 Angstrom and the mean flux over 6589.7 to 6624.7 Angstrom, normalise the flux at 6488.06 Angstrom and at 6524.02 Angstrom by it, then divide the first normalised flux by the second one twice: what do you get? 0.87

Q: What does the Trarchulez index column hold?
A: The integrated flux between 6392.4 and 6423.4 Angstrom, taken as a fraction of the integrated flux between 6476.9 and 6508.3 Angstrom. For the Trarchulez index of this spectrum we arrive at 0.940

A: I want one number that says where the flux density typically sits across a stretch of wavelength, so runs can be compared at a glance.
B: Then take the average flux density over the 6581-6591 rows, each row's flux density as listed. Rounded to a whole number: 27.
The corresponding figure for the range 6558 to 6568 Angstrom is 28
